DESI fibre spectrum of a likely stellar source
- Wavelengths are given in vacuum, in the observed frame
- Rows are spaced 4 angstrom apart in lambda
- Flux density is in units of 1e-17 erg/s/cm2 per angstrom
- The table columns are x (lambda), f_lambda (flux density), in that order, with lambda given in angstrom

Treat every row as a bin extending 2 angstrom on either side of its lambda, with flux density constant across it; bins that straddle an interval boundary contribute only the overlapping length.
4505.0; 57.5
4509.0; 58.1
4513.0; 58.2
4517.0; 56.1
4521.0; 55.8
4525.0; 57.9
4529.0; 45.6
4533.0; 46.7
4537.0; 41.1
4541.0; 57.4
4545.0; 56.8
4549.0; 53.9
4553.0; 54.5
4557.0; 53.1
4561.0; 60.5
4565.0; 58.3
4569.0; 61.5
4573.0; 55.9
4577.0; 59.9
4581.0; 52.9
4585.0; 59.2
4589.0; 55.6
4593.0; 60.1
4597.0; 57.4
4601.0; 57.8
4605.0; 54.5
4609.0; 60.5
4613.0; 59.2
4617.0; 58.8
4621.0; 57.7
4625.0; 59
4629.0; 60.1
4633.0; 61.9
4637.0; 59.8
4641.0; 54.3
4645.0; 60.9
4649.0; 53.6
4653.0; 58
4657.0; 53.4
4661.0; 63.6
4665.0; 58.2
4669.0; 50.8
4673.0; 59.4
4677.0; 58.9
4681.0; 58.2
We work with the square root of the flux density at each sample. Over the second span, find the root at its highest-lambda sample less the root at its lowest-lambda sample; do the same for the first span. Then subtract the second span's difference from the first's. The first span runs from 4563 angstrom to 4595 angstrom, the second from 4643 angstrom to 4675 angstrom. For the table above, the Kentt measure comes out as 0.2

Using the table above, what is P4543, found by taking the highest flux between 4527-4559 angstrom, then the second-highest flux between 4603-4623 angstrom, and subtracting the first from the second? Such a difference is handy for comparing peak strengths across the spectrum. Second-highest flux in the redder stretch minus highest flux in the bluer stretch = 1.8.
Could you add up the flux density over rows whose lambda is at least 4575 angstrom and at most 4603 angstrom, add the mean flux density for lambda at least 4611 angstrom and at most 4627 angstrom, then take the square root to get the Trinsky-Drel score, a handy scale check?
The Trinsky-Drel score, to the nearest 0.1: 21.5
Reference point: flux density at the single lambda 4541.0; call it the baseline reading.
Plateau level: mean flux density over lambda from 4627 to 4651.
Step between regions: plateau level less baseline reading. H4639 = 1.0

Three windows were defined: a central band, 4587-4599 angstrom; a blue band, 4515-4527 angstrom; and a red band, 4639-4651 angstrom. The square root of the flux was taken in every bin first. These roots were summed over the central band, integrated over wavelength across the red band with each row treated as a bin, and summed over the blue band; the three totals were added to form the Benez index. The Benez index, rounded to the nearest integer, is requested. 135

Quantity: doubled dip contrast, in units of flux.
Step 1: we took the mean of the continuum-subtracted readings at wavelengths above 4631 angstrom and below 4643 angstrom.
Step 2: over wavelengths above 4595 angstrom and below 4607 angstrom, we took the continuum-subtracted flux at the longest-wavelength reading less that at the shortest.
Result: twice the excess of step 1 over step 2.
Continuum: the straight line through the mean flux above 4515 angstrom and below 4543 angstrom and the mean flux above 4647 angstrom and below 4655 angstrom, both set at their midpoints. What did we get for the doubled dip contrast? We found 13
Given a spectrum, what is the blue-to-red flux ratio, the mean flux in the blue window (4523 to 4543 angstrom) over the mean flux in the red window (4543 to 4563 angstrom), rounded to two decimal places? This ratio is 0.89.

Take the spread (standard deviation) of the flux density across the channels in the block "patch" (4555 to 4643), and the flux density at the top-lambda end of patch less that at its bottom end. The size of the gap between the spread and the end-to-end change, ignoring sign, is 1.4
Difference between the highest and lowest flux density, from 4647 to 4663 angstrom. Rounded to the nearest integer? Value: 10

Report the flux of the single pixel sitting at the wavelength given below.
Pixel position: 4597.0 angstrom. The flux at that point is 57.4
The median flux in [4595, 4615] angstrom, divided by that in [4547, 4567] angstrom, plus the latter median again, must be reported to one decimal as 55.6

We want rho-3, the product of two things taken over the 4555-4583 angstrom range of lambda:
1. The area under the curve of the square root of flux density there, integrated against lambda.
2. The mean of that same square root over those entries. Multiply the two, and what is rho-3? 1607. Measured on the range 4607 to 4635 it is 1669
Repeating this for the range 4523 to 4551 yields 1432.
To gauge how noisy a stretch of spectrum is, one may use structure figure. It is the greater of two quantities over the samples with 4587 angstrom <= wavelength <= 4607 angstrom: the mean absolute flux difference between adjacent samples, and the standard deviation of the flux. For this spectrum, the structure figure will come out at 3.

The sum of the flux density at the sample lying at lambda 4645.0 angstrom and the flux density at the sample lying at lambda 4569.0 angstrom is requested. 122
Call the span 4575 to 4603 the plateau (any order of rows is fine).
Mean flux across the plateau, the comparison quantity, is 57.6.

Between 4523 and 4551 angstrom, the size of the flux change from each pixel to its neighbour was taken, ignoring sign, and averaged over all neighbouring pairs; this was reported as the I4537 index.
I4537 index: 6.5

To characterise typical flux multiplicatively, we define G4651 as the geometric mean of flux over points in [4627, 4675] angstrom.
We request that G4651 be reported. 57.7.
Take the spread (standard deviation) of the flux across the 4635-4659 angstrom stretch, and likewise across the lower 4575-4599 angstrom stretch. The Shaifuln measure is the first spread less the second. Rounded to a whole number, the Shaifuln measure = 0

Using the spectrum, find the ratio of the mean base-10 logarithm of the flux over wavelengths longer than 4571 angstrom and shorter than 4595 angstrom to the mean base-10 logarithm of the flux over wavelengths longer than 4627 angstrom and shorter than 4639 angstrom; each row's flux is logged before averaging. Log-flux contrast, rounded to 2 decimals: 0.99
